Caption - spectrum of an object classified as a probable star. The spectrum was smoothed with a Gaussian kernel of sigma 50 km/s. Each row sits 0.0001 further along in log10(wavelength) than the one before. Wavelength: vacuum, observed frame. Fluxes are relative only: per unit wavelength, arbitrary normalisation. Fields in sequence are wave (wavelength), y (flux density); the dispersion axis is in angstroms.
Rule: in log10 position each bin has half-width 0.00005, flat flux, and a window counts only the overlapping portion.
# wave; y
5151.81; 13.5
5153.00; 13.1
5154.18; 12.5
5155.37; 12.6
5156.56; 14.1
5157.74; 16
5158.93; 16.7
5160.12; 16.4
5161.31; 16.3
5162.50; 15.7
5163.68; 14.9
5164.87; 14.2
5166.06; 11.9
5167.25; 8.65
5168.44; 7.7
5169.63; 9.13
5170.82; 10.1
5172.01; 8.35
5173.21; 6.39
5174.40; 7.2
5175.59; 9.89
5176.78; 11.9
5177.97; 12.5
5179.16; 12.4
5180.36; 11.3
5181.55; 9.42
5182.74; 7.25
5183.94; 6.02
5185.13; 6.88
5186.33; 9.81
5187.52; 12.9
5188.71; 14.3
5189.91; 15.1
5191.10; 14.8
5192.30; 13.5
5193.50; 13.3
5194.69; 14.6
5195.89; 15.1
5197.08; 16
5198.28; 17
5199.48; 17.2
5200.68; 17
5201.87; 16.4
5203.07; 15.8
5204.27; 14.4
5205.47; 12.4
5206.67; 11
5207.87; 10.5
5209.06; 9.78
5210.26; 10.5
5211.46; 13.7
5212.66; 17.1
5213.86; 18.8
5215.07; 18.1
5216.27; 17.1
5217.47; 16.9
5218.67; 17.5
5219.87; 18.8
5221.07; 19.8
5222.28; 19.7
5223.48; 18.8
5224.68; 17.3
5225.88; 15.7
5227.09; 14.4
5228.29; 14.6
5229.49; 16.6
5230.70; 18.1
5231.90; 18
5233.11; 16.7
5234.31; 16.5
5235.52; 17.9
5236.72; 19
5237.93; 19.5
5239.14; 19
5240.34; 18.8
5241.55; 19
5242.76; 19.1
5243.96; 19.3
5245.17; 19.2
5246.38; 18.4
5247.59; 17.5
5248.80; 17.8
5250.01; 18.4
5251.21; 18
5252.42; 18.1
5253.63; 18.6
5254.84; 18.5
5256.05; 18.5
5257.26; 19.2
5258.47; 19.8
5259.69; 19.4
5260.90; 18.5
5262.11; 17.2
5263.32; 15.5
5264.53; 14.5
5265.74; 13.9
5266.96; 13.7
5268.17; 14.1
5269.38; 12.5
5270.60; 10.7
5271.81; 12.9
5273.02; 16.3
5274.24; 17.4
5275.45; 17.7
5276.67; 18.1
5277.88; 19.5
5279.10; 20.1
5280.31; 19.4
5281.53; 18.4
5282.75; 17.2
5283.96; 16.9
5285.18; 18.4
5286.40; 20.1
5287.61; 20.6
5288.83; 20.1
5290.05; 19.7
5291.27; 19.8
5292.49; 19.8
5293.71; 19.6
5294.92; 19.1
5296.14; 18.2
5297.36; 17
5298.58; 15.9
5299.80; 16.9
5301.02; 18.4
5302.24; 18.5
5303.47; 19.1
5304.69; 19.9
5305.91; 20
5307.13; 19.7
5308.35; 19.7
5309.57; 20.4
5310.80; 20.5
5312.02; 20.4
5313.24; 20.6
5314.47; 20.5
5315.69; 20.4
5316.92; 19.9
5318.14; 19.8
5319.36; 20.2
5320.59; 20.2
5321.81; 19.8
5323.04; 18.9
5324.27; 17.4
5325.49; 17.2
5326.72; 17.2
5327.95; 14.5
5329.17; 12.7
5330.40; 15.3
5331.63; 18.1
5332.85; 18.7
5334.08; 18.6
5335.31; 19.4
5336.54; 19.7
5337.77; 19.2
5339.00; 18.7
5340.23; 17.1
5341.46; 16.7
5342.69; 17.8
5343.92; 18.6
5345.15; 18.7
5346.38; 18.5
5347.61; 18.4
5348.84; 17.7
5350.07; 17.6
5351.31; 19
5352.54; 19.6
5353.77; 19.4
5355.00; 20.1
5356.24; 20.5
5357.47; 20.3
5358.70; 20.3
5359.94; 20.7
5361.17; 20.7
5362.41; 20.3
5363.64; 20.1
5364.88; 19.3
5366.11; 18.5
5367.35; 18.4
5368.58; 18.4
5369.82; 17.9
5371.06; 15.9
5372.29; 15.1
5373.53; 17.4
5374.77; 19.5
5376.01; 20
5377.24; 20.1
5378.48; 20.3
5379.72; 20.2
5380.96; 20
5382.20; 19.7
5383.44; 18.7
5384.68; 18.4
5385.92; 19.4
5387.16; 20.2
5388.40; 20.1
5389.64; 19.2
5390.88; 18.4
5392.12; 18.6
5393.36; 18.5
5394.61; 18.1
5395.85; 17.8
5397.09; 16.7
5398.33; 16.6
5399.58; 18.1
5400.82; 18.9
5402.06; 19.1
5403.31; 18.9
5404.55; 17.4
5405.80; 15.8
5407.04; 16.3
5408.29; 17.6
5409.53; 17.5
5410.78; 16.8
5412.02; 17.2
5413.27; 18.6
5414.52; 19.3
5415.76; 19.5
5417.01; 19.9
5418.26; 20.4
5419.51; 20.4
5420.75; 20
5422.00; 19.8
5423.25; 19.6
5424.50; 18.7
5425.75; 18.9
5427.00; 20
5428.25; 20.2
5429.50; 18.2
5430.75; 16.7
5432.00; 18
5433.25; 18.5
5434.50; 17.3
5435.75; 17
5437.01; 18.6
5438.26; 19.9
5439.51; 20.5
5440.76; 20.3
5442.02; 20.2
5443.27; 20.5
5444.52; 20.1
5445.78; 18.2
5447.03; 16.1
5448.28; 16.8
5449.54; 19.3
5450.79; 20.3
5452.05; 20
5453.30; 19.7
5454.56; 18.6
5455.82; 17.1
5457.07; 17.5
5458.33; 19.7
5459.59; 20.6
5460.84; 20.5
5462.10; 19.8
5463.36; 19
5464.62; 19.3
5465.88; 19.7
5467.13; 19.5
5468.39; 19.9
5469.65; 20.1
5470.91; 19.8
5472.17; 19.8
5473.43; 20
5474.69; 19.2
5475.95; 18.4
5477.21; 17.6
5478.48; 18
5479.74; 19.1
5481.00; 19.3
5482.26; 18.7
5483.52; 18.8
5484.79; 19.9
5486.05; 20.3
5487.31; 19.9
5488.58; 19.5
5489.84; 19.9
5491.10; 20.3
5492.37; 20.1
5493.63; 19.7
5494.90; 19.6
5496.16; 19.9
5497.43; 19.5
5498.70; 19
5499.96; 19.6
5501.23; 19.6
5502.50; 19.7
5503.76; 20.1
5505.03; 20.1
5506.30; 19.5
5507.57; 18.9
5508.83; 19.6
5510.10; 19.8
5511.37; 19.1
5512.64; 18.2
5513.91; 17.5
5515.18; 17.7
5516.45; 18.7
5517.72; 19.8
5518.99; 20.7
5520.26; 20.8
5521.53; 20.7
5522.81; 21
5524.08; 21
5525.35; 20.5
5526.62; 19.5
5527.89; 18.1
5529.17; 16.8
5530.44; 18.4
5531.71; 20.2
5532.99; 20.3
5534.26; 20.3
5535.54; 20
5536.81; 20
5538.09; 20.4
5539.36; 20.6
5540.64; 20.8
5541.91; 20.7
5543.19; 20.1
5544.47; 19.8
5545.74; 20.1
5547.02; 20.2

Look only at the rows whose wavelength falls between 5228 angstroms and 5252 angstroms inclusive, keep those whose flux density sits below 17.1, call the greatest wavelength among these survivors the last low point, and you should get 5234.31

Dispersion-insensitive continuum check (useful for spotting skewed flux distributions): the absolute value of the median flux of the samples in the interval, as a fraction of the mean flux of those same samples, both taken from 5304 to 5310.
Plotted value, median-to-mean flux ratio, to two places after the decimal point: 1.00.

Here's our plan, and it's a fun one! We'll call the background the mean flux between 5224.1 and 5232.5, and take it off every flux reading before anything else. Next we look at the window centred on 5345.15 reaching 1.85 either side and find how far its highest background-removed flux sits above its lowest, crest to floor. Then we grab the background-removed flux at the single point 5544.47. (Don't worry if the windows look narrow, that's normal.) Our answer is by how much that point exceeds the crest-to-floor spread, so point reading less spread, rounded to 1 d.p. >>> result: 3.2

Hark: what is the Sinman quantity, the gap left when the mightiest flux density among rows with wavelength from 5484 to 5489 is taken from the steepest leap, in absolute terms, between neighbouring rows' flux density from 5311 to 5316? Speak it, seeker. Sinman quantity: -20.1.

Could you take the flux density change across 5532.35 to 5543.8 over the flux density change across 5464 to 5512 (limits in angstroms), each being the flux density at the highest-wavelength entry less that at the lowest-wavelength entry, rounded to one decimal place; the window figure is 1.0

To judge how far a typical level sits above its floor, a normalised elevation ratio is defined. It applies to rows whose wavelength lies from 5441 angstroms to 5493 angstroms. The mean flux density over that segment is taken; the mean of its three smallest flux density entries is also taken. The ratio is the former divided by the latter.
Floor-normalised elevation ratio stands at 1.16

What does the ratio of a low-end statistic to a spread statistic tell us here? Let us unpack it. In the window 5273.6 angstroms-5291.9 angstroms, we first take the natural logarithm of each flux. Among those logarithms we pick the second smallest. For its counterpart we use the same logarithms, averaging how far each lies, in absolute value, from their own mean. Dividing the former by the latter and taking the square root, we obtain 7.0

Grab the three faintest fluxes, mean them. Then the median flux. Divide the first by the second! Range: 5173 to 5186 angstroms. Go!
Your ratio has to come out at 0.683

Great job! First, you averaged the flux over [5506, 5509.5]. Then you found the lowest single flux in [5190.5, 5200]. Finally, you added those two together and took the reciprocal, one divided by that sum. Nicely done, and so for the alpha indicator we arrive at 0.031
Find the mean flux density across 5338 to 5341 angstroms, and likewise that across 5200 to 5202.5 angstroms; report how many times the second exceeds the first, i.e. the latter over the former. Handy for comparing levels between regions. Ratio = 0.93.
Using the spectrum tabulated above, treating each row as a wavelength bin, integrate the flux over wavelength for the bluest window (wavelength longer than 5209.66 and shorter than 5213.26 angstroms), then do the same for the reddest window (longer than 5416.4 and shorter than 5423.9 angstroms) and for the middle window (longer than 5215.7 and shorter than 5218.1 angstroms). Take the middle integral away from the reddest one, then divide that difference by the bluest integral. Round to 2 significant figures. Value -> 2.2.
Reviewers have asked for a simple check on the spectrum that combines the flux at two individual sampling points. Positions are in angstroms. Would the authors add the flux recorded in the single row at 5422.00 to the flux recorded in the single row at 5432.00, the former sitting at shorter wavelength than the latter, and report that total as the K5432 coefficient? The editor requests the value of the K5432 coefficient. 37.8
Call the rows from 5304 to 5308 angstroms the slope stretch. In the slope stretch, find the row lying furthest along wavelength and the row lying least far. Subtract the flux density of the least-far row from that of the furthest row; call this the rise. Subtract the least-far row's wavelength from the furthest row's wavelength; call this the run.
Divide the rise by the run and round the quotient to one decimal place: -0.1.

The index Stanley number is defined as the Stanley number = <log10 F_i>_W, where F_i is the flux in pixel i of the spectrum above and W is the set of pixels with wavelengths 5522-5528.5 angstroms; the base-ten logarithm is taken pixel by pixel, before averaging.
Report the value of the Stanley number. 1.30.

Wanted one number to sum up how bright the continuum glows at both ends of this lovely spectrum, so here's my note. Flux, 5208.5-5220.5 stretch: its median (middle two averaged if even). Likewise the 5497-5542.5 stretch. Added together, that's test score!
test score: 36.9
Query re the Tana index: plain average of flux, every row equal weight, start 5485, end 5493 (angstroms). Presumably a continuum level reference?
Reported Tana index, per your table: 20.0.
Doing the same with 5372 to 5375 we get 17.3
